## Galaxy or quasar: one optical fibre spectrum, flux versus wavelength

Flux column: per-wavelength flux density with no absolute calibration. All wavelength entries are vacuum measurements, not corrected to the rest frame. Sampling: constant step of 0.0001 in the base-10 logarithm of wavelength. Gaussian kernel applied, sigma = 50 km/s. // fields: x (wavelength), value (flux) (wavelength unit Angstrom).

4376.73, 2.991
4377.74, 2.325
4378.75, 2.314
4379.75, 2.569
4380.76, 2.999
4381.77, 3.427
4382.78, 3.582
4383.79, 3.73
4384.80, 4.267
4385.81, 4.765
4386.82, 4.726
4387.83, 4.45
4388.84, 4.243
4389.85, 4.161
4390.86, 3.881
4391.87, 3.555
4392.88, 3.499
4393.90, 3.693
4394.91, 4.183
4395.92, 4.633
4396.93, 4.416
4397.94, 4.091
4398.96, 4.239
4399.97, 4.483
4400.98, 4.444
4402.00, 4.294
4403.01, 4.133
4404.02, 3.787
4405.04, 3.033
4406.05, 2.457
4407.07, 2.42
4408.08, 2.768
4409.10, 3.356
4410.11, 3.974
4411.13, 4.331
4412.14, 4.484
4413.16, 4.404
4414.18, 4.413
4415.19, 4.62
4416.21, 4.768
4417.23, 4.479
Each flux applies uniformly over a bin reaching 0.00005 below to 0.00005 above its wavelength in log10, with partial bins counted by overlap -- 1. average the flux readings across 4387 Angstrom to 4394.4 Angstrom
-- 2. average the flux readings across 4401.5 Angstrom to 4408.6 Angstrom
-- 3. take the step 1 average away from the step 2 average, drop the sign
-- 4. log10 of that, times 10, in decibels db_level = -2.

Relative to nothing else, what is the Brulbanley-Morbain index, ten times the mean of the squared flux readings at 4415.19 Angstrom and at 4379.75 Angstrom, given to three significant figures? 140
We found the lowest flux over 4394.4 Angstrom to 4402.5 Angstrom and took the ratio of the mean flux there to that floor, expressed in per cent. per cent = 106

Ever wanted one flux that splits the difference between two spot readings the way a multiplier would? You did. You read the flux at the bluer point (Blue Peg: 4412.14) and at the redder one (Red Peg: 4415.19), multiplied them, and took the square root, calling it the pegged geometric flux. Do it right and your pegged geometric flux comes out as 4.55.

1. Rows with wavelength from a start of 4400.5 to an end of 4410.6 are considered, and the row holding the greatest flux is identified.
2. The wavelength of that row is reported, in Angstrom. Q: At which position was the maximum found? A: 4400.98 Angstrom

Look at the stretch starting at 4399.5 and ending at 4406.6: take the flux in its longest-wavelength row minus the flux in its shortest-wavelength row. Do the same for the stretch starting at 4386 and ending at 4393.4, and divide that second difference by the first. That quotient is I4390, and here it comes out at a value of 0.6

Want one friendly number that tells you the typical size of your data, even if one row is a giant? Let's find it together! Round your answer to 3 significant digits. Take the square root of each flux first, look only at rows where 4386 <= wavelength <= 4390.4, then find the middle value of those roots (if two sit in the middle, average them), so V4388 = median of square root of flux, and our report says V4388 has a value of 2.08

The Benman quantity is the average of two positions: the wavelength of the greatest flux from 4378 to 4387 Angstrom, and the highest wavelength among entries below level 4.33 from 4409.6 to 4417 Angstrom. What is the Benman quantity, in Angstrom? 4398.0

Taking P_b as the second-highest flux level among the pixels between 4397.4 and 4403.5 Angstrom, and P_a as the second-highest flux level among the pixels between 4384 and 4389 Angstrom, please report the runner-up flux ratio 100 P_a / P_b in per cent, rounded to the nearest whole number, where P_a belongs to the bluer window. 106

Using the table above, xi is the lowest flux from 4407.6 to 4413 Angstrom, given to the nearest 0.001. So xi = 2.768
